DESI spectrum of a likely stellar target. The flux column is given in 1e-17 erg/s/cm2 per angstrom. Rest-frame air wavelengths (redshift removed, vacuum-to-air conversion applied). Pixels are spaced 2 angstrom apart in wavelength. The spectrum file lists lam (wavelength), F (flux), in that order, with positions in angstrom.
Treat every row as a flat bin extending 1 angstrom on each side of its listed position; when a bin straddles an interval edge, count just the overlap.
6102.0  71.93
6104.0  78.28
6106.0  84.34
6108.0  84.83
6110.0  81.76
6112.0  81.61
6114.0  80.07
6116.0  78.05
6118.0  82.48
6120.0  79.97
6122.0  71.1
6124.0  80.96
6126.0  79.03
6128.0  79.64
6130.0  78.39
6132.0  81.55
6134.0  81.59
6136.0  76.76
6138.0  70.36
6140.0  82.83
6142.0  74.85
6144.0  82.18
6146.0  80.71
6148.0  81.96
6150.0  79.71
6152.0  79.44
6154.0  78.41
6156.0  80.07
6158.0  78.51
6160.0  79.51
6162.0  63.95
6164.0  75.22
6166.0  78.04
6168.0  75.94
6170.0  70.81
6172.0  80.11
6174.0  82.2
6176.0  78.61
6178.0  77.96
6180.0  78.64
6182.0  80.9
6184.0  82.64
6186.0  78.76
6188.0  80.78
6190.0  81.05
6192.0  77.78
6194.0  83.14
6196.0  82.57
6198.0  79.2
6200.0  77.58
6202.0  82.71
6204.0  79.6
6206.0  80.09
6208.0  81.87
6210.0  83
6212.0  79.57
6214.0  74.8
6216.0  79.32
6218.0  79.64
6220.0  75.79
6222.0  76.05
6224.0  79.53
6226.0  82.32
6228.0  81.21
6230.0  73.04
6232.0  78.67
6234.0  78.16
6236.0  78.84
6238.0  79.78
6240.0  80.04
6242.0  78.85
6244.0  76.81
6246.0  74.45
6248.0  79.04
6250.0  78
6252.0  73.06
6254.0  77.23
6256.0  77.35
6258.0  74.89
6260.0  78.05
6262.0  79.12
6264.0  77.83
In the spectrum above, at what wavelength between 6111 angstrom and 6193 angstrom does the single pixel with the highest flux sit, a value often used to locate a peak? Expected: 6140.0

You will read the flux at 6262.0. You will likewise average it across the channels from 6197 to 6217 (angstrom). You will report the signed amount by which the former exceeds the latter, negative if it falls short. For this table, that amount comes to -1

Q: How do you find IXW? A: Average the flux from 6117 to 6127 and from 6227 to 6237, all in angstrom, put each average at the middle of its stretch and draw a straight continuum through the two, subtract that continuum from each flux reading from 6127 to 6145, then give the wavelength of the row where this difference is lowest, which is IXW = 6138.0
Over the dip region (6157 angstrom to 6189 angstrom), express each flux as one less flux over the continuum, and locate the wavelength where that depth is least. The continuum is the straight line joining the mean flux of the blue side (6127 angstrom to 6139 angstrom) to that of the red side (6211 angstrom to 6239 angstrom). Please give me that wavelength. 6184.0 angstrom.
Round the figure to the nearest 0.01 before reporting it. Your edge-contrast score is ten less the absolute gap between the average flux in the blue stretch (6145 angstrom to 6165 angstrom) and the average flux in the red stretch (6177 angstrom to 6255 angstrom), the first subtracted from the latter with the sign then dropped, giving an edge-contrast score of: 8.71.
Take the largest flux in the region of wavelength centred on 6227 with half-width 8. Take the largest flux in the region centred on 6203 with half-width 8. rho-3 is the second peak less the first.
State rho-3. 0.7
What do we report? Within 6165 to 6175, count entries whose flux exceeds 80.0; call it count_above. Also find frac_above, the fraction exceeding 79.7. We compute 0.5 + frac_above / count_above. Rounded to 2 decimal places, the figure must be 0.70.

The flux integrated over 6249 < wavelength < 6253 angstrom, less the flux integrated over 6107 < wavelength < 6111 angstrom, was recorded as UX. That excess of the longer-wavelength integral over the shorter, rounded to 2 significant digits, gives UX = -31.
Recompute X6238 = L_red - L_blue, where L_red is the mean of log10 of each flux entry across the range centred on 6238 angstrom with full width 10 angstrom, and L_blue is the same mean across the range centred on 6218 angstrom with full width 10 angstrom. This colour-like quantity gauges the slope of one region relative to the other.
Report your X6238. 0.011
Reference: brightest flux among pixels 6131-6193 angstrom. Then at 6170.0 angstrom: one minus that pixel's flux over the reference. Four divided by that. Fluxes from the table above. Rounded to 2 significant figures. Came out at 28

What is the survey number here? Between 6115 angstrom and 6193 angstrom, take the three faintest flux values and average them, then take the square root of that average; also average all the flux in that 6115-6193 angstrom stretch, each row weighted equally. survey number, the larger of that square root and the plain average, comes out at 78.5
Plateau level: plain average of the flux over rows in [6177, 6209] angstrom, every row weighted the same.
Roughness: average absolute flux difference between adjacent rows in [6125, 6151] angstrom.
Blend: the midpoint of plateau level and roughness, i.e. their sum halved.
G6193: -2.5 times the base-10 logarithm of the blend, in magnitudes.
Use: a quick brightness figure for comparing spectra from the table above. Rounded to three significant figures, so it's -4.06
